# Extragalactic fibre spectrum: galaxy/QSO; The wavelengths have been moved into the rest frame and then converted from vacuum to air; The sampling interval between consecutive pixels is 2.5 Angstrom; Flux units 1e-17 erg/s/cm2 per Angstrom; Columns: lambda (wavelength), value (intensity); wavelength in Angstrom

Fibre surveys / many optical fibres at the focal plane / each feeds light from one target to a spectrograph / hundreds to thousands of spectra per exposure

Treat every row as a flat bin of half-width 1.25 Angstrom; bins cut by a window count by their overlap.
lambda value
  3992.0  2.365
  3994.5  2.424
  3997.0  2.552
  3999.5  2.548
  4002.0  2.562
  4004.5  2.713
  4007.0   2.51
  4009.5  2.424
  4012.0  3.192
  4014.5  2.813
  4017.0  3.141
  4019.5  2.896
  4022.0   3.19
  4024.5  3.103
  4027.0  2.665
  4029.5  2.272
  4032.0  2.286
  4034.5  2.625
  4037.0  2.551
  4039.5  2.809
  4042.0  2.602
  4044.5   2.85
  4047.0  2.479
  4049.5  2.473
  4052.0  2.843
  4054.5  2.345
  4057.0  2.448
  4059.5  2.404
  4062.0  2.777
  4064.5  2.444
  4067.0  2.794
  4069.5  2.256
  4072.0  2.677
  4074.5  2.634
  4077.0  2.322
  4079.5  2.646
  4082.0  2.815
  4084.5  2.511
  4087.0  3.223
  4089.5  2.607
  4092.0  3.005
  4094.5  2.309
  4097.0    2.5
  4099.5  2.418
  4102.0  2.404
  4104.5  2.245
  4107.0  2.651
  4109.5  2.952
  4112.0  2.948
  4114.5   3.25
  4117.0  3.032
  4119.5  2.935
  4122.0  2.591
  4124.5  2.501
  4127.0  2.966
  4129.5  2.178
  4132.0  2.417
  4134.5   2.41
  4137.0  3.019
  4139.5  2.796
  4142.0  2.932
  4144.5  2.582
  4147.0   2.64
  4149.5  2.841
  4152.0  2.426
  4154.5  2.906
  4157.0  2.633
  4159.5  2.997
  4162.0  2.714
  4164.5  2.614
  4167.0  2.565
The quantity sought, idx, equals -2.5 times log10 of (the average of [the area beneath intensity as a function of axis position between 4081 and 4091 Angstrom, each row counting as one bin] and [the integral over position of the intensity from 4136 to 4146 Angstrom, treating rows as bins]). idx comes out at -3.62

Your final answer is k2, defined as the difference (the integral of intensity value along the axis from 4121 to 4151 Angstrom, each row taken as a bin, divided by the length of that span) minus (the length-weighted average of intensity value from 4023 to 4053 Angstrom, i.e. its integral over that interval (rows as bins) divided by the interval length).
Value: 0.02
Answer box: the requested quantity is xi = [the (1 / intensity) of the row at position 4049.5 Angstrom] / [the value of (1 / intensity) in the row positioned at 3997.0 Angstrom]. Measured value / 1.03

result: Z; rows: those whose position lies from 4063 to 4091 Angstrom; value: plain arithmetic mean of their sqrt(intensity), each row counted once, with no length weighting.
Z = 1.62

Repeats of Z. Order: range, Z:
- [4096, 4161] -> 1.64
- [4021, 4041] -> 1.64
